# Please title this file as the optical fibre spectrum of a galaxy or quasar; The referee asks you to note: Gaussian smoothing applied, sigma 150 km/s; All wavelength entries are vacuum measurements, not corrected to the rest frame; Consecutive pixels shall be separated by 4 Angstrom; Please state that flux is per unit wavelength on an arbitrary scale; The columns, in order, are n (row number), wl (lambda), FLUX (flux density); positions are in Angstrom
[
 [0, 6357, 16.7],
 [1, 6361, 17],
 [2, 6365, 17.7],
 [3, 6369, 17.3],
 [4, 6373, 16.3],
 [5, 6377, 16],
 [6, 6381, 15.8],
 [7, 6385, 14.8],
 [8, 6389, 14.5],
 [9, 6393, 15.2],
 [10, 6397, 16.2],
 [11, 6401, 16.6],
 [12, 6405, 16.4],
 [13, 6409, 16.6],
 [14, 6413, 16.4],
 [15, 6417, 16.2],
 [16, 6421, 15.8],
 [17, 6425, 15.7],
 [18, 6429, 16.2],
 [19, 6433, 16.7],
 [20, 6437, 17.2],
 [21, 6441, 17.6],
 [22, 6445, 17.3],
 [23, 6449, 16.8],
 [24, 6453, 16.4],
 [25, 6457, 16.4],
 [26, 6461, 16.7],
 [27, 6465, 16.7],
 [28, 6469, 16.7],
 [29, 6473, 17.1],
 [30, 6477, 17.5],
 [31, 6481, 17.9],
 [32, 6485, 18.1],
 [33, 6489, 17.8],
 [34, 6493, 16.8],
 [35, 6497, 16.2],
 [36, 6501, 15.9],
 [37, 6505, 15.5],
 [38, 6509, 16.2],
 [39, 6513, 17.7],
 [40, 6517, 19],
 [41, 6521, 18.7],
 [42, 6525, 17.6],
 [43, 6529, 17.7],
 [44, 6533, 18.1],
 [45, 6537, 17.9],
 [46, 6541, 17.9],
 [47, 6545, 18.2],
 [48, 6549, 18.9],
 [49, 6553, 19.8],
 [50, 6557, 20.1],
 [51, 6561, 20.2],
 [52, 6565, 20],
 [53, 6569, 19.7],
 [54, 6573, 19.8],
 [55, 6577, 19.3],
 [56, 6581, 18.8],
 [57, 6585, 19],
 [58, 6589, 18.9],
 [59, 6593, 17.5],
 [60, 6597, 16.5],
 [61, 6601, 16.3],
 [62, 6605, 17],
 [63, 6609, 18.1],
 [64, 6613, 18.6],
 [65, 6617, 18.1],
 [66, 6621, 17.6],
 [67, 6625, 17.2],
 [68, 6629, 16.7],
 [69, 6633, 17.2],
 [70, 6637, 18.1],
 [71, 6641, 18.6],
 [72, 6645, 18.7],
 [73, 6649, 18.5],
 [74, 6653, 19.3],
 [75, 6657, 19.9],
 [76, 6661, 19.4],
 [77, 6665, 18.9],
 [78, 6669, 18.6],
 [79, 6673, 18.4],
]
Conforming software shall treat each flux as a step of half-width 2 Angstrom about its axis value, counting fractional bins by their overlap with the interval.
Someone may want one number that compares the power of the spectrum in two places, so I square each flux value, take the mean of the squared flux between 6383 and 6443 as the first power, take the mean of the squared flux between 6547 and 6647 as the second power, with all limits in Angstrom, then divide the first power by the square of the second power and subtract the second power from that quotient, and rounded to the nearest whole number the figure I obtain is -341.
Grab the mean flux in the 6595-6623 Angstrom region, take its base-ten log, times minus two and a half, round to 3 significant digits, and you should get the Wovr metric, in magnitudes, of -3.10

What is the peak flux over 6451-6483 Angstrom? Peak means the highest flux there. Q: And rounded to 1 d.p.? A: 17.9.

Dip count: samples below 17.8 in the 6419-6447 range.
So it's 7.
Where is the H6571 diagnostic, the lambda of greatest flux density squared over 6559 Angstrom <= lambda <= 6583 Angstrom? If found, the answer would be 6561 Angstrom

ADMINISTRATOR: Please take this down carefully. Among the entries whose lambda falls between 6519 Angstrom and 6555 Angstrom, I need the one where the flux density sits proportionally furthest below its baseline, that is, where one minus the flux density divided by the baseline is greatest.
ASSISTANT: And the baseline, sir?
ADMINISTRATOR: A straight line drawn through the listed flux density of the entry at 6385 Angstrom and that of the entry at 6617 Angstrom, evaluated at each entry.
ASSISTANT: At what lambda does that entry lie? 6525 Angstrom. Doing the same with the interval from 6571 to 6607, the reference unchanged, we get 6601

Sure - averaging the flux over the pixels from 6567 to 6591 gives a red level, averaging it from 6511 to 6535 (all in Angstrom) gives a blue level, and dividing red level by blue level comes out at 1.06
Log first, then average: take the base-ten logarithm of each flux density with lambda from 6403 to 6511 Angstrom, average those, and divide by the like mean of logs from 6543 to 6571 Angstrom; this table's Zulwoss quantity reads 0.947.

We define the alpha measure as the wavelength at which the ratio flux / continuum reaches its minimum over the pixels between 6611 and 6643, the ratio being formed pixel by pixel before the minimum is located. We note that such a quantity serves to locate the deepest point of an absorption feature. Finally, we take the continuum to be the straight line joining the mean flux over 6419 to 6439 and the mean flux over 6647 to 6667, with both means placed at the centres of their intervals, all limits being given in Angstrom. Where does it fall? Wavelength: 6629 Angstrom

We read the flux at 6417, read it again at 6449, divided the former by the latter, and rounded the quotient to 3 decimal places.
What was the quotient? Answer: 0.964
